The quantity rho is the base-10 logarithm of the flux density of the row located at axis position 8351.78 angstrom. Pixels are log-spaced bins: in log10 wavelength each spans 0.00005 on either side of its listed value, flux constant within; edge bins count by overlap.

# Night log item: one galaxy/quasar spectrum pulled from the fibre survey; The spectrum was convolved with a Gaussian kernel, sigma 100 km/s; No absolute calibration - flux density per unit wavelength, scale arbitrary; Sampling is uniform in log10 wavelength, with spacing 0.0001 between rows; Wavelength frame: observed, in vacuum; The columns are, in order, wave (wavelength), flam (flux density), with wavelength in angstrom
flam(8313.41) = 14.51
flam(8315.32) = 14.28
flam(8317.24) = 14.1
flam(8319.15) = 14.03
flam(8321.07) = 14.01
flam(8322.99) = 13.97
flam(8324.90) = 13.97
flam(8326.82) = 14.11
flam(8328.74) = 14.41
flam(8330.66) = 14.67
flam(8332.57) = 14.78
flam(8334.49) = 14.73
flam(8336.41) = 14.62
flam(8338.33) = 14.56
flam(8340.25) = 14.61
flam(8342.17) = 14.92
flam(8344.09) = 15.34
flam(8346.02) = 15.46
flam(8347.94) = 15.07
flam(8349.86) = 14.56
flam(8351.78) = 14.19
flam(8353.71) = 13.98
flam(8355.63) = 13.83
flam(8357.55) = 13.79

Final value 1.15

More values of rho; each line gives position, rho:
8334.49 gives 1.17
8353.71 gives 1.15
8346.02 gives 1.19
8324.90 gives 1.15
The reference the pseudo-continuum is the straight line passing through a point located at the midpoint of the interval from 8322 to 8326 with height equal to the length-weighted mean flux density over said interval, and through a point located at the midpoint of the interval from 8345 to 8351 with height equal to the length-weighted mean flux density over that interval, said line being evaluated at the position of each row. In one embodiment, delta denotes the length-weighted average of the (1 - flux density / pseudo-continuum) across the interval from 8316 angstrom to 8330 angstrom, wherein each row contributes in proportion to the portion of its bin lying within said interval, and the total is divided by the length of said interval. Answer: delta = -0.012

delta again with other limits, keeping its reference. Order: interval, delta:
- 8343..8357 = 0.031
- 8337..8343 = -0.002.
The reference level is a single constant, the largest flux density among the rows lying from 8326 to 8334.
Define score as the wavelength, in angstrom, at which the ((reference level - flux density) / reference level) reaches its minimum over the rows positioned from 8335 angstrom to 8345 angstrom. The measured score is 8344.09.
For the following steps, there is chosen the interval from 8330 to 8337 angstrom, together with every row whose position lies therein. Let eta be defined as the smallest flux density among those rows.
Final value 14.62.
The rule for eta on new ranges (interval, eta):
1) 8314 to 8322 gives 14.01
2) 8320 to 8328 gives 13.97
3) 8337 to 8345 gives 14.56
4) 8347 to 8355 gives 13.98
